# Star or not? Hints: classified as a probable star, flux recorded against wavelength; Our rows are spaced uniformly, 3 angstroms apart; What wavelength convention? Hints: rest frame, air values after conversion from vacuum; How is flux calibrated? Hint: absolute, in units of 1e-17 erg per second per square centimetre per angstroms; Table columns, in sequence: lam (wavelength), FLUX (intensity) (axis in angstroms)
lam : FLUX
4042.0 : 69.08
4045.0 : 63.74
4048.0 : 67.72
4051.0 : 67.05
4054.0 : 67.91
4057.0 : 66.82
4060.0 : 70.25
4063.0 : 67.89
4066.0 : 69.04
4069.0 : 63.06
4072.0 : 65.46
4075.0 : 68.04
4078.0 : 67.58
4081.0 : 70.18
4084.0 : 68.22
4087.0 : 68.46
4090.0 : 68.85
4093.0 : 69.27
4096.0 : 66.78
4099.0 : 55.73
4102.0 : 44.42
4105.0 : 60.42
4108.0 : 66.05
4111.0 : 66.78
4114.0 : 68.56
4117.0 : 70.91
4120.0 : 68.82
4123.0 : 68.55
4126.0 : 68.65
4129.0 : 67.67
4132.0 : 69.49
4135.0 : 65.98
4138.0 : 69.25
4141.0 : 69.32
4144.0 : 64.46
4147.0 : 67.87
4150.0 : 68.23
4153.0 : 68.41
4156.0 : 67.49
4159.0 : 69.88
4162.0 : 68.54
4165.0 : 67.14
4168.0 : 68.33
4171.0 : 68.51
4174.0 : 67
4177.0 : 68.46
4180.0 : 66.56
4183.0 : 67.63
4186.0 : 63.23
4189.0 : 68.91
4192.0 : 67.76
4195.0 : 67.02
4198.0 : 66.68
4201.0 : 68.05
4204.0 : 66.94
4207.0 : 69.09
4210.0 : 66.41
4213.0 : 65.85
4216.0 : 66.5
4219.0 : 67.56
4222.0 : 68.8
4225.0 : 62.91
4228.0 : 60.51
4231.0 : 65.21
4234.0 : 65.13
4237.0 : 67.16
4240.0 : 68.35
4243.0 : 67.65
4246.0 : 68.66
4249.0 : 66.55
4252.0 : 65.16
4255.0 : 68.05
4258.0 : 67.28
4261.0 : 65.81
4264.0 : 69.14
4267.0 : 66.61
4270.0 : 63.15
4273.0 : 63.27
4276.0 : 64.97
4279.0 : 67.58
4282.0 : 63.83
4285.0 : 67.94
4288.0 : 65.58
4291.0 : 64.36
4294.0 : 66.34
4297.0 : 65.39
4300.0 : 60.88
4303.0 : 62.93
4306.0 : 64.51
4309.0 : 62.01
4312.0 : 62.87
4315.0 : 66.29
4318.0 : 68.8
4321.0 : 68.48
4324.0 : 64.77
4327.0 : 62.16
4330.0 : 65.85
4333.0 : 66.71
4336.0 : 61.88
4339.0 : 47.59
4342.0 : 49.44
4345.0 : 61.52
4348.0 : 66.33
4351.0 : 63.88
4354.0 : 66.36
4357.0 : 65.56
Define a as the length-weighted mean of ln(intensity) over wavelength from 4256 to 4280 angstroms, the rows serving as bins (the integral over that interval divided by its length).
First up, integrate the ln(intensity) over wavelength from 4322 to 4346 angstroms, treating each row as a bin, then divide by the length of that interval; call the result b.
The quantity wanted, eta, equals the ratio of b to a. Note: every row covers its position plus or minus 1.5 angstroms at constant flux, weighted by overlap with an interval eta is 0.976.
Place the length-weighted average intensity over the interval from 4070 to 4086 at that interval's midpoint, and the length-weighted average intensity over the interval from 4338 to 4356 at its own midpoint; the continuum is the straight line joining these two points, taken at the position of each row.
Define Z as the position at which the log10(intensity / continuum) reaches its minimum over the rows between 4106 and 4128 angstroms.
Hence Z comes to 4108.0 angstroms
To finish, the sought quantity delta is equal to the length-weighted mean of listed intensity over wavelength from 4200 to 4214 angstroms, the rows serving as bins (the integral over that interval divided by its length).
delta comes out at 67.3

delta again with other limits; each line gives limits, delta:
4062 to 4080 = 66.9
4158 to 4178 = 68.2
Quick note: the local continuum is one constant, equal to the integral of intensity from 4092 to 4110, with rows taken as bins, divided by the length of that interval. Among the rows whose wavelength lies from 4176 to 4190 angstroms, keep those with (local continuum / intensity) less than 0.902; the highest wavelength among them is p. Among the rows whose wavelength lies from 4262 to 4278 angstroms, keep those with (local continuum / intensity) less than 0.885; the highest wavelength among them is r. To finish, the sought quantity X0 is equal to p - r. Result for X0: -75 angstroms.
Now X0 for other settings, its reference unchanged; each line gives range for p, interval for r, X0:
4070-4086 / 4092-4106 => -9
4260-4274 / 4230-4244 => 24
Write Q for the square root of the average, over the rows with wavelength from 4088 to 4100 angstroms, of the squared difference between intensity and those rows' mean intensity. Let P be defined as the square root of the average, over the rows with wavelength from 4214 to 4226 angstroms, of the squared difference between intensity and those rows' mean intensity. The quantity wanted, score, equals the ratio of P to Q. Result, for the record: 0.4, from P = 2.2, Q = 5.5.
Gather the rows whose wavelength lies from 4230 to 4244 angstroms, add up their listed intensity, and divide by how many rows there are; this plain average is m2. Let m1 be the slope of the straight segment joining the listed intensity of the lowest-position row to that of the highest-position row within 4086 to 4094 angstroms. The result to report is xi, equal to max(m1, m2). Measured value 66.7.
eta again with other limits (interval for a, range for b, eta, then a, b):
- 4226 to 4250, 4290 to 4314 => 0.991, 4.19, 4.15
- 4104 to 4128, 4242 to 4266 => 0.999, 4.21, 4.21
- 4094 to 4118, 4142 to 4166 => 1.022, 4.12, 4.22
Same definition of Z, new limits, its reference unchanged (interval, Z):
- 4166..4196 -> 4186.0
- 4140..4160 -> 4144.0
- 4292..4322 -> 4300.0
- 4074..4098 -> 4096.0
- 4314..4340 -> 4339.0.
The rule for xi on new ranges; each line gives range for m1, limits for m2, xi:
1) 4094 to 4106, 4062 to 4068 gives 68.5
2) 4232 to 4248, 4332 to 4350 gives 58.9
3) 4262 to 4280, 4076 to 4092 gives 68.7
